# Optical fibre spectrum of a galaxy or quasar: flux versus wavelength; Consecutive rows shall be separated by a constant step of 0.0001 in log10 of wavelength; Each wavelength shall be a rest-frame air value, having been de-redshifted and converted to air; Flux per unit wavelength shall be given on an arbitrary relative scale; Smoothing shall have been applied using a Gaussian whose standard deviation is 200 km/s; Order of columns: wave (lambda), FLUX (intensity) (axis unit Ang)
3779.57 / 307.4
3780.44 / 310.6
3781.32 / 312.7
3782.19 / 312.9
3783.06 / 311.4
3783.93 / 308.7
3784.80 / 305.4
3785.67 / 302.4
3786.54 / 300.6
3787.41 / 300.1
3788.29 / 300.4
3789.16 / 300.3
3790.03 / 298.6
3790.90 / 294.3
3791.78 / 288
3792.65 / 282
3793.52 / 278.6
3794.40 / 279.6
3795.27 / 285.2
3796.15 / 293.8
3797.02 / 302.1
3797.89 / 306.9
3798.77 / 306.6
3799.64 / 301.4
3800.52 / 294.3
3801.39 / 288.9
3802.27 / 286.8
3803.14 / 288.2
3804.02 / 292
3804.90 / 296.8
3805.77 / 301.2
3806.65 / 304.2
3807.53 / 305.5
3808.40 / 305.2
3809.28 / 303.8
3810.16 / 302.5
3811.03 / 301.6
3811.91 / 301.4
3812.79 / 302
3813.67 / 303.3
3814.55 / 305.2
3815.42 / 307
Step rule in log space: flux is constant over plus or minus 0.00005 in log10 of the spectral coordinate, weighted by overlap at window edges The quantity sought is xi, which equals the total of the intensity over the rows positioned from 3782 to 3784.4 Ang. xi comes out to 933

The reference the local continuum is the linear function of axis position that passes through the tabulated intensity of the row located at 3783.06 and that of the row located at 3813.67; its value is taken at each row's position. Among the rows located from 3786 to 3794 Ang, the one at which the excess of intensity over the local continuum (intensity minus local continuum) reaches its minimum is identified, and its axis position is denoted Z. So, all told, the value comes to 3793.52 Ang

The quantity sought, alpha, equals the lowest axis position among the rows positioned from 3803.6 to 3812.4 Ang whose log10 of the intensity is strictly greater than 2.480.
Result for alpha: 3806.65 Ang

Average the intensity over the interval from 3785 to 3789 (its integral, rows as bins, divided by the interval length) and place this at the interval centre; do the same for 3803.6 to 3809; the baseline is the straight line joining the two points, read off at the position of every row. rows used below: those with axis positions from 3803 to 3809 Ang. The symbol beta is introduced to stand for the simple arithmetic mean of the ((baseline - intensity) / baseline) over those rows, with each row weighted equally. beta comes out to 0.006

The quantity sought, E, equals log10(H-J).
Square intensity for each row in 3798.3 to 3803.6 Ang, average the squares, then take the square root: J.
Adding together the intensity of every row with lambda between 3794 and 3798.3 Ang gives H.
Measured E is 3.07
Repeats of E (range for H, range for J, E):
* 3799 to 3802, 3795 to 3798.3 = 2.77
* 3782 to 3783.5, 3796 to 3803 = 2.51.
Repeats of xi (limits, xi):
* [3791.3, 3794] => 849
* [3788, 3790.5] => 899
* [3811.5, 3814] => 907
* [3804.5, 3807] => 902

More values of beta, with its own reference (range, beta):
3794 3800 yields 0.015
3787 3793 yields 0.021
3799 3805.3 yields 0.028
